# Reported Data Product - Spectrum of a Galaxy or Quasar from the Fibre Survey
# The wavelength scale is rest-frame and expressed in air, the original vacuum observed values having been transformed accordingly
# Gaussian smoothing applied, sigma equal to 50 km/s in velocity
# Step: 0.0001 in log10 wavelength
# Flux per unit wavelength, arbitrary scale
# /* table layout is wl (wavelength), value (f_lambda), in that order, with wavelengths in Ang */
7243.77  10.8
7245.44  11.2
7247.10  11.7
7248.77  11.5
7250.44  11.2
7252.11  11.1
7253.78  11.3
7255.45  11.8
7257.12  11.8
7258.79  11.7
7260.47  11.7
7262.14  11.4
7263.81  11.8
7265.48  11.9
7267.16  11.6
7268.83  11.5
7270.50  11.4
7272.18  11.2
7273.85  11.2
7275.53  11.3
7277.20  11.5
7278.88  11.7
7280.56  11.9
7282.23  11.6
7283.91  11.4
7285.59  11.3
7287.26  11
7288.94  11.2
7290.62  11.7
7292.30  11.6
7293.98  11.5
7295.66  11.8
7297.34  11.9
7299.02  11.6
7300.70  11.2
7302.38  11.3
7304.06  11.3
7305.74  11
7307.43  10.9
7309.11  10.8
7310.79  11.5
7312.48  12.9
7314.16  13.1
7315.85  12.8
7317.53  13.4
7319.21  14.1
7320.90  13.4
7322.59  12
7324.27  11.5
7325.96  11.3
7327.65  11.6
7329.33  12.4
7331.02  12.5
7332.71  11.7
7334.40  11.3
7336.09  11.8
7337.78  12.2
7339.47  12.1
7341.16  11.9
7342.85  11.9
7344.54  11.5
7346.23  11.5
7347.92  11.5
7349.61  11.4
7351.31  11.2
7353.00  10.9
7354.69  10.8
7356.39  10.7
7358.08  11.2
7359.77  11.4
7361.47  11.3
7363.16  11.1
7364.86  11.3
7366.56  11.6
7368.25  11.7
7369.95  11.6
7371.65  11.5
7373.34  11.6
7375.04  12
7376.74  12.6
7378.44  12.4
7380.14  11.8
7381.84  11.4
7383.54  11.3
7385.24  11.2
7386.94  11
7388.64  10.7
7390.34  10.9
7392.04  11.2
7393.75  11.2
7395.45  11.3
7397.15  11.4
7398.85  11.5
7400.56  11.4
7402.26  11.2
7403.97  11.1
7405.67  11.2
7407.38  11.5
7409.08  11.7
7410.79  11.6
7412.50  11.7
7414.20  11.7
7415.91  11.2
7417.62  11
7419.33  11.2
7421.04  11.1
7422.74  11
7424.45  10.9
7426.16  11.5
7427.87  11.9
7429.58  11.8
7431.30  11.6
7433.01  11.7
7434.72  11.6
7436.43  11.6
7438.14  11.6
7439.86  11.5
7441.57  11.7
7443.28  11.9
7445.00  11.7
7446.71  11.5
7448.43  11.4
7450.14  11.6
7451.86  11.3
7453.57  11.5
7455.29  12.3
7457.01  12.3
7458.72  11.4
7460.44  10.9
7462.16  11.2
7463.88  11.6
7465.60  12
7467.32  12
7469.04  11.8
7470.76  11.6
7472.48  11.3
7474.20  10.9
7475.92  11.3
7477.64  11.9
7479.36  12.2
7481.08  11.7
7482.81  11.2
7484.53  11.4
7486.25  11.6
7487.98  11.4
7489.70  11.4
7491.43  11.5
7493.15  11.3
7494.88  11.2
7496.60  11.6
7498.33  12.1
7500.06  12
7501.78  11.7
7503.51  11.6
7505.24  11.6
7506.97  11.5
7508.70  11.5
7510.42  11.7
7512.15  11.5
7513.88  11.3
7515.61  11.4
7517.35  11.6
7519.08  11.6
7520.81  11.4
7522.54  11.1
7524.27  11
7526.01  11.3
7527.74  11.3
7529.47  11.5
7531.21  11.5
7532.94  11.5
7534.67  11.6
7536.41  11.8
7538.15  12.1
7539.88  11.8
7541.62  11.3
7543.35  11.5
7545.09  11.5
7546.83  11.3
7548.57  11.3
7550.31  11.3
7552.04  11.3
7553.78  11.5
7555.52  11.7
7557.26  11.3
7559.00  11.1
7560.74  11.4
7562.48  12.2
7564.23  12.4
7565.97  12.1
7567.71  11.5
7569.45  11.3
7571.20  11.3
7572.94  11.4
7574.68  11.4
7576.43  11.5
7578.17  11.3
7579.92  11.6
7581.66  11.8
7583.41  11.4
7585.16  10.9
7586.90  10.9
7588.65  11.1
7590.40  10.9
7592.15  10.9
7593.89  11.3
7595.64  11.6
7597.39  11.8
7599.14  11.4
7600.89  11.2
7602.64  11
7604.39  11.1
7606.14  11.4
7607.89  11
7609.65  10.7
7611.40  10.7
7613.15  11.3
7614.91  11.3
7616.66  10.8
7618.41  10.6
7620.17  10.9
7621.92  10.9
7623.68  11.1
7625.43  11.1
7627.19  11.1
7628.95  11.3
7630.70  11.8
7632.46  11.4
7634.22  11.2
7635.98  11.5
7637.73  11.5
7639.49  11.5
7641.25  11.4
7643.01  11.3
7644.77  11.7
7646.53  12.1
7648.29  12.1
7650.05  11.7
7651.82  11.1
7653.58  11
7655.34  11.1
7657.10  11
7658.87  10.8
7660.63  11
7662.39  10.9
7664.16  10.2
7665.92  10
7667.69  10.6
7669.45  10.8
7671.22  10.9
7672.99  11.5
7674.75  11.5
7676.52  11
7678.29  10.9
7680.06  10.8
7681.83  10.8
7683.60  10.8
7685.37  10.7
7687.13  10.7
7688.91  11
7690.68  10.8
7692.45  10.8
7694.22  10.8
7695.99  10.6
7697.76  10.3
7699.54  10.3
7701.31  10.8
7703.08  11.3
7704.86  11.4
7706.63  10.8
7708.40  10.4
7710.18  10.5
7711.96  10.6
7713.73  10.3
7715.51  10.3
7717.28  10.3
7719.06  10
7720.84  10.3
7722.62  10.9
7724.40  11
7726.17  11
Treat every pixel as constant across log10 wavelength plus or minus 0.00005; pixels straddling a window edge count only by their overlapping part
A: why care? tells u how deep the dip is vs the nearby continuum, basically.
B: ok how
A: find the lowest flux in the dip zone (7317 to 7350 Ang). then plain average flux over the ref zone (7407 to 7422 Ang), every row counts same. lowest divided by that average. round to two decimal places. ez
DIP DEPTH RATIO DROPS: 0.99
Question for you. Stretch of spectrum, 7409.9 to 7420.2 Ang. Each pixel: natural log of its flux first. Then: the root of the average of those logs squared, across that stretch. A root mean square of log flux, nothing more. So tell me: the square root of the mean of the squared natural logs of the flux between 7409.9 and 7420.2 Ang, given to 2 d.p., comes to 2.43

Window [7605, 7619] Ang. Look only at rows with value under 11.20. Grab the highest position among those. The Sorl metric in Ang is 7618.41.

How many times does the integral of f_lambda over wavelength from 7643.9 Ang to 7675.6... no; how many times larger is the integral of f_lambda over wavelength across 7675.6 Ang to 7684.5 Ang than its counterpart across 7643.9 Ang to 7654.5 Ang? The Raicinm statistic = 0.78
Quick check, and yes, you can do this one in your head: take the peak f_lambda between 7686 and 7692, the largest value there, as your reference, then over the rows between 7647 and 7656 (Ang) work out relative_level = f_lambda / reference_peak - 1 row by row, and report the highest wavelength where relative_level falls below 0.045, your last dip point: 7655.34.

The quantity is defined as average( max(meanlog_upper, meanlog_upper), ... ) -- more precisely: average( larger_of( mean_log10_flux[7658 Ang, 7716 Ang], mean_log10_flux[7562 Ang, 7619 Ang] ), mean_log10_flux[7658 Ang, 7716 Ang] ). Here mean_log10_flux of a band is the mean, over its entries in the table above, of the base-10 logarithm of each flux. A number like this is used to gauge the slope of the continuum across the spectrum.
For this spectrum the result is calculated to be 1.042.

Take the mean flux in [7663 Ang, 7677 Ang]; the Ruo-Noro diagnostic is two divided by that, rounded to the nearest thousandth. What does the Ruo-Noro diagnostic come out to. 0.185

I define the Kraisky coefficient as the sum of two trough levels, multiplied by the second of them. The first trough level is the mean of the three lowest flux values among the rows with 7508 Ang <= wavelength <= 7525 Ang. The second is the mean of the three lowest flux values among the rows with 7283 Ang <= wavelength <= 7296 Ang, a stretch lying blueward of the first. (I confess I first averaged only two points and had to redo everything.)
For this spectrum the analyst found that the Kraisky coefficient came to 249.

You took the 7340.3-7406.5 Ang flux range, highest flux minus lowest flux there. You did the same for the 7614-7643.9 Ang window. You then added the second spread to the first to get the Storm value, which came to 3.10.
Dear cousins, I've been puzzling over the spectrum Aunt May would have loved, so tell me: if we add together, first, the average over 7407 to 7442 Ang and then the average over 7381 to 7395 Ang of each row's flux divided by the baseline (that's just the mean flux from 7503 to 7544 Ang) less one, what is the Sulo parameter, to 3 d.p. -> -0.035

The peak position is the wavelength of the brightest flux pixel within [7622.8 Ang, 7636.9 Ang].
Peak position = 7630.70 Ang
